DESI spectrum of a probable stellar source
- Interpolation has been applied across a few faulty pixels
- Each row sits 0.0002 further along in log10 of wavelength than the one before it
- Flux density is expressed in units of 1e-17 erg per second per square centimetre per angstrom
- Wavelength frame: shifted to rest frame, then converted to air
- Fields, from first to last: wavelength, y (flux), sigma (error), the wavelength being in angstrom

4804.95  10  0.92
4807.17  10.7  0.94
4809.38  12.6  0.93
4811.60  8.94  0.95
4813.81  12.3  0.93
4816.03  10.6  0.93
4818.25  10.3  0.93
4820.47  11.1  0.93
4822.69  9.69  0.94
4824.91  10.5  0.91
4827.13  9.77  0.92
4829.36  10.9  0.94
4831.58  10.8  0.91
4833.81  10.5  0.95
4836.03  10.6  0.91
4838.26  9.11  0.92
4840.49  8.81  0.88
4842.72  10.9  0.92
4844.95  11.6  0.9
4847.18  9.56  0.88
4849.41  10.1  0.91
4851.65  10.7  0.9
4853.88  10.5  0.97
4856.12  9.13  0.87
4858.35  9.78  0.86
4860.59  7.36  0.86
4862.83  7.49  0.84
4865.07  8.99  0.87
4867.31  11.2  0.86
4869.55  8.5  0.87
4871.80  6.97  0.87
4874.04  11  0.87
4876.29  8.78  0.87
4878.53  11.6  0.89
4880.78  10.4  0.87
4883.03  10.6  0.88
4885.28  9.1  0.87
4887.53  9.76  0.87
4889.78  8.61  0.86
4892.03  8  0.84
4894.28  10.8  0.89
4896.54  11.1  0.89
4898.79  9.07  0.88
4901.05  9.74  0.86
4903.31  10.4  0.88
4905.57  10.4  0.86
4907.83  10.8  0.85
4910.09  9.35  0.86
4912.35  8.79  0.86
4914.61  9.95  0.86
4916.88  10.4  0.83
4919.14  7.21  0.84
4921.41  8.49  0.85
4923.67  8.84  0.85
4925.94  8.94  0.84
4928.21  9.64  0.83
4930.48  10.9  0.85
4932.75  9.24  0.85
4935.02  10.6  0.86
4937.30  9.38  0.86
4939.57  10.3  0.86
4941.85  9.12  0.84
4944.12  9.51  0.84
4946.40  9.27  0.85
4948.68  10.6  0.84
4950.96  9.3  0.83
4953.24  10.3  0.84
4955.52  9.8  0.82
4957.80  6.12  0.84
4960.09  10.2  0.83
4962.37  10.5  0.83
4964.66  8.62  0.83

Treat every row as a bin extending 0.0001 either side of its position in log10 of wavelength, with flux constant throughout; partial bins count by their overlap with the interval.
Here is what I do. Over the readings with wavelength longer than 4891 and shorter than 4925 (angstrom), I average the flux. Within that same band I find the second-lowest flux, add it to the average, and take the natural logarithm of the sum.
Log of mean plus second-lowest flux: 2.87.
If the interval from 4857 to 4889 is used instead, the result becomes 2.82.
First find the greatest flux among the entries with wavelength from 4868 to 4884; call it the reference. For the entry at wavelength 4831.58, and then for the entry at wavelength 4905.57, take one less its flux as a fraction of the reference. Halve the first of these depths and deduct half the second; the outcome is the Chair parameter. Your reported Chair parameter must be -0.017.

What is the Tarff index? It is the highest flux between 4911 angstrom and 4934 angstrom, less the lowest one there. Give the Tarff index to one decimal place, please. 3.7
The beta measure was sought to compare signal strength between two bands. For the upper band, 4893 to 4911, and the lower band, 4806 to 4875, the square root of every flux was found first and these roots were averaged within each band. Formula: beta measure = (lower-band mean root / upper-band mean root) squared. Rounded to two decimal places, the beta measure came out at 0.98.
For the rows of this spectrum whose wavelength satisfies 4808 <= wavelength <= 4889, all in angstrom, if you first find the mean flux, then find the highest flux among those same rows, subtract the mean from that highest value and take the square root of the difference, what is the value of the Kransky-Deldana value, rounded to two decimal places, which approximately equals 1.61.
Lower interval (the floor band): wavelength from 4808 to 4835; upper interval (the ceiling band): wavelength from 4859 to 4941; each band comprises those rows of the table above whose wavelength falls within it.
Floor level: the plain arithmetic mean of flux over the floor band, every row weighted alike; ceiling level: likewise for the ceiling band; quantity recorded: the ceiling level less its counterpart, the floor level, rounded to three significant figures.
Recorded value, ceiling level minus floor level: -1.15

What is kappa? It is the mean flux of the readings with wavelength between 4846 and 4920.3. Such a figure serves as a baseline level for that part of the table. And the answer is 9.58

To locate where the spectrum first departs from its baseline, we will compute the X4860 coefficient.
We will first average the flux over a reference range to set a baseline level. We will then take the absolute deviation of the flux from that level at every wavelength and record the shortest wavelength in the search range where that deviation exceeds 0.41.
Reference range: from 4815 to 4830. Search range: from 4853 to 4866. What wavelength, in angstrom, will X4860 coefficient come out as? 4856.12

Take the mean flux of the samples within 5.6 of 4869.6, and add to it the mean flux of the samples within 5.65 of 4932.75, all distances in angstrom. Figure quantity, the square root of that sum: 4.39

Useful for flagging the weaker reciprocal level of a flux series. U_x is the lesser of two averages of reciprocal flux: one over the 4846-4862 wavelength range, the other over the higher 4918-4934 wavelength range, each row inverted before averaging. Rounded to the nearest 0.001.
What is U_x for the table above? 0.106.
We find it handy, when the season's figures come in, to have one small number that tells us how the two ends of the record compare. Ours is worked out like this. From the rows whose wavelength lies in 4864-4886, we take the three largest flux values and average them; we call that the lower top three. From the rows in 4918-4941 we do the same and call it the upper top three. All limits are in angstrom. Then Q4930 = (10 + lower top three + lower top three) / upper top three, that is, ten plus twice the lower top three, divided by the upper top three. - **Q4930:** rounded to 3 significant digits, 3.07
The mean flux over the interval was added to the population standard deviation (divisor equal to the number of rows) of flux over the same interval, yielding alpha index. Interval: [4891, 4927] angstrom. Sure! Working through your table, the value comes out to 10.60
